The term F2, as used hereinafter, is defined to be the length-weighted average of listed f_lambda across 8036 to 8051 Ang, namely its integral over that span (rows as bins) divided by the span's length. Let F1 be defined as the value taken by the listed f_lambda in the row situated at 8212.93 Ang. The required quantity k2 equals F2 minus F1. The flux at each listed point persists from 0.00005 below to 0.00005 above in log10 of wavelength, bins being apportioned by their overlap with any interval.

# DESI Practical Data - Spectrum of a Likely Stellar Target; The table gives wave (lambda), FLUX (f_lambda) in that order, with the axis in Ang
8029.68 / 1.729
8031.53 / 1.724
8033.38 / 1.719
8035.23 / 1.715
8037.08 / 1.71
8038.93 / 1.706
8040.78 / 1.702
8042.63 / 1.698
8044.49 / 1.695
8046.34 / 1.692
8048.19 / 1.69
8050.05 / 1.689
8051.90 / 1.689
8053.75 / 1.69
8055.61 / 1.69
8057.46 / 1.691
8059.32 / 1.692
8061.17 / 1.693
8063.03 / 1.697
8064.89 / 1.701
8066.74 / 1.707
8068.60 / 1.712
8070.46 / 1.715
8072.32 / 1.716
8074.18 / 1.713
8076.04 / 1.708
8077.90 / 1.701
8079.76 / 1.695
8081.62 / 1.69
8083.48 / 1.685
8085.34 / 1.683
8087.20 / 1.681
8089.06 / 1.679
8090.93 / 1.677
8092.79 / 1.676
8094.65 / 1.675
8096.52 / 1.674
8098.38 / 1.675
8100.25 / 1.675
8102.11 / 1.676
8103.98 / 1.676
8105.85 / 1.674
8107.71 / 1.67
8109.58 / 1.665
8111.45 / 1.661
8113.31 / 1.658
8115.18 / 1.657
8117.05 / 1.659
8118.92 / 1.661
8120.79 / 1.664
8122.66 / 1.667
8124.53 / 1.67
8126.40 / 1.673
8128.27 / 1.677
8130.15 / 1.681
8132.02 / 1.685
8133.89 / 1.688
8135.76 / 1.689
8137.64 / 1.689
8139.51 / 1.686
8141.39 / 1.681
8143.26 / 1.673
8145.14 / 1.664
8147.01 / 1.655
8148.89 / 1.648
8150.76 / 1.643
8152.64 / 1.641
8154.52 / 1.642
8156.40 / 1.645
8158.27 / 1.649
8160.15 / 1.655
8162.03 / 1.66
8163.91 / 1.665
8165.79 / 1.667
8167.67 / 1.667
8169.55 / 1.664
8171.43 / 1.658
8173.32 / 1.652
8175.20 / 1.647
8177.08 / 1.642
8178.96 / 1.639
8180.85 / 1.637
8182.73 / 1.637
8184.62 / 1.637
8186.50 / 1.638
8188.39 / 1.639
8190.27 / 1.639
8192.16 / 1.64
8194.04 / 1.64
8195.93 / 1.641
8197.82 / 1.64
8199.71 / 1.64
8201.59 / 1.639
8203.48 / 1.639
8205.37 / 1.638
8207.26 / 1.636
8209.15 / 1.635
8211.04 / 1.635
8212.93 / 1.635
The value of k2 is 0.063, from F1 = 1.635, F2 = 1.70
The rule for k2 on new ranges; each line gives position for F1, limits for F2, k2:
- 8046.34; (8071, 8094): 0.000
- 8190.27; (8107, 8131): 0.027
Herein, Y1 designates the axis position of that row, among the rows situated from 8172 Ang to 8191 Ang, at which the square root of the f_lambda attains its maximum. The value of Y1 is 8173.32 Ang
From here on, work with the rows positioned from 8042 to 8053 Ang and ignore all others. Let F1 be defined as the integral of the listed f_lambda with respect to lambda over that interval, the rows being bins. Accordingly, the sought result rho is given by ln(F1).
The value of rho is 2.92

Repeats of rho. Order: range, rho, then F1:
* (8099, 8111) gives 3.00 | 20.1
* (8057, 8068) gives 2.93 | 18.7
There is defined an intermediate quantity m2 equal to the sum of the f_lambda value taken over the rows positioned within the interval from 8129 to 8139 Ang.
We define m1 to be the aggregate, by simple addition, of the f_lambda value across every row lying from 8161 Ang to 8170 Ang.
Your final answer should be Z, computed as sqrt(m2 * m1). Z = 8.38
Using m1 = 8.32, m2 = 8.432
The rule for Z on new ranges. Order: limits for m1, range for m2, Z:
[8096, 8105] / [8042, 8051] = 8.42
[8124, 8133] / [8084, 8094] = 8.39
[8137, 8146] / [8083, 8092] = 8.40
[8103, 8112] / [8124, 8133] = 8.37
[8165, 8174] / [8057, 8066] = 8.39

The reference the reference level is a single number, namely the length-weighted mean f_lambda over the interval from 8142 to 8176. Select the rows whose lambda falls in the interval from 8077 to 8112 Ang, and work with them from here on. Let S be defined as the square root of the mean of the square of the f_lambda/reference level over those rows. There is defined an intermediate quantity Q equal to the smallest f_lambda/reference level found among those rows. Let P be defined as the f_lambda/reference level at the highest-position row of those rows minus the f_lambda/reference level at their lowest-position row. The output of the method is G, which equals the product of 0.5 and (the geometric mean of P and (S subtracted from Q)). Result 0.008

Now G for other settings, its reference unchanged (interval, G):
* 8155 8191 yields 0.003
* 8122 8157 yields 0.007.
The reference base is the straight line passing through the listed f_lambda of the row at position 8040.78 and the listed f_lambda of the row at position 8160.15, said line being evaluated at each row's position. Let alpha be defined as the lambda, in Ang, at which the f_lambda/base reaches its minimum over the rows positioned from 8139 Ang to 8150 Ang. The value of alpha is 8148.89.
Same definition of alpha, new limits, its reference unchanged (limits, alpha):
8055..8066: 8055.61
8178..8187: 8180.85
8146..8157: 8152.64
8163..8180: 8178.96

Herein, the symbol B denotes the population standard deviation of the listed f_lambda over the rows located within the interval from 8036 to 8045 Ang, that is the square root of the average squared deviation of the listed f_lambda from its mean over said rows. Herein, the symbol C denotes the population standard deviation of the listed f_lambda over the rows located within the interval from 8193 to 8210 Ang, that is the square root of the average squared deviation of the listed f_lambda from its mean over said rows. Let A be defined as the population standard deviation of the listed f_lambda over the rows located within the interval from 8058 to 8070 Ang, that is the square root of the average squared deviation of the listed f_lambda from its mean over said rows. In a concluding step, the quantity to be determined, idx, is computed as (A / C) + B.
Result 3.9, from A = 0.0072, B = 0.0054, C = 0.0019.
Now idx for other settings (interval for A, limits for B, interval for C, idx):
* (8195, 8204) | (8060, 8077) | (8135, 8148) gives 0.1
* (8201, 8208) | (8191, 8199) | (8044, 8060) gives 0.7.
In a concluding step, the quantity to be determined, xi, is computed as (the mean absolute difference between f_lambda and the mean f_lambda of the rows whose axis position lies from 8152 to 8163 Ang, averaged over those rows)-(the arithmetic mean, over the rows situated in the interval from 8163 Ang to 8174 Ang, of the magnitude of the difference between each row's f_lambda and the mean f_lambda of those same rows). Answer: 0.001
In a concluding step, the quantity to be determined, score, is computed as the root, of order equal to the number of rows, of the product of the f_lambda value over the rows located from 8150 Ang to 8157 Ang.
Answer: 1.64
